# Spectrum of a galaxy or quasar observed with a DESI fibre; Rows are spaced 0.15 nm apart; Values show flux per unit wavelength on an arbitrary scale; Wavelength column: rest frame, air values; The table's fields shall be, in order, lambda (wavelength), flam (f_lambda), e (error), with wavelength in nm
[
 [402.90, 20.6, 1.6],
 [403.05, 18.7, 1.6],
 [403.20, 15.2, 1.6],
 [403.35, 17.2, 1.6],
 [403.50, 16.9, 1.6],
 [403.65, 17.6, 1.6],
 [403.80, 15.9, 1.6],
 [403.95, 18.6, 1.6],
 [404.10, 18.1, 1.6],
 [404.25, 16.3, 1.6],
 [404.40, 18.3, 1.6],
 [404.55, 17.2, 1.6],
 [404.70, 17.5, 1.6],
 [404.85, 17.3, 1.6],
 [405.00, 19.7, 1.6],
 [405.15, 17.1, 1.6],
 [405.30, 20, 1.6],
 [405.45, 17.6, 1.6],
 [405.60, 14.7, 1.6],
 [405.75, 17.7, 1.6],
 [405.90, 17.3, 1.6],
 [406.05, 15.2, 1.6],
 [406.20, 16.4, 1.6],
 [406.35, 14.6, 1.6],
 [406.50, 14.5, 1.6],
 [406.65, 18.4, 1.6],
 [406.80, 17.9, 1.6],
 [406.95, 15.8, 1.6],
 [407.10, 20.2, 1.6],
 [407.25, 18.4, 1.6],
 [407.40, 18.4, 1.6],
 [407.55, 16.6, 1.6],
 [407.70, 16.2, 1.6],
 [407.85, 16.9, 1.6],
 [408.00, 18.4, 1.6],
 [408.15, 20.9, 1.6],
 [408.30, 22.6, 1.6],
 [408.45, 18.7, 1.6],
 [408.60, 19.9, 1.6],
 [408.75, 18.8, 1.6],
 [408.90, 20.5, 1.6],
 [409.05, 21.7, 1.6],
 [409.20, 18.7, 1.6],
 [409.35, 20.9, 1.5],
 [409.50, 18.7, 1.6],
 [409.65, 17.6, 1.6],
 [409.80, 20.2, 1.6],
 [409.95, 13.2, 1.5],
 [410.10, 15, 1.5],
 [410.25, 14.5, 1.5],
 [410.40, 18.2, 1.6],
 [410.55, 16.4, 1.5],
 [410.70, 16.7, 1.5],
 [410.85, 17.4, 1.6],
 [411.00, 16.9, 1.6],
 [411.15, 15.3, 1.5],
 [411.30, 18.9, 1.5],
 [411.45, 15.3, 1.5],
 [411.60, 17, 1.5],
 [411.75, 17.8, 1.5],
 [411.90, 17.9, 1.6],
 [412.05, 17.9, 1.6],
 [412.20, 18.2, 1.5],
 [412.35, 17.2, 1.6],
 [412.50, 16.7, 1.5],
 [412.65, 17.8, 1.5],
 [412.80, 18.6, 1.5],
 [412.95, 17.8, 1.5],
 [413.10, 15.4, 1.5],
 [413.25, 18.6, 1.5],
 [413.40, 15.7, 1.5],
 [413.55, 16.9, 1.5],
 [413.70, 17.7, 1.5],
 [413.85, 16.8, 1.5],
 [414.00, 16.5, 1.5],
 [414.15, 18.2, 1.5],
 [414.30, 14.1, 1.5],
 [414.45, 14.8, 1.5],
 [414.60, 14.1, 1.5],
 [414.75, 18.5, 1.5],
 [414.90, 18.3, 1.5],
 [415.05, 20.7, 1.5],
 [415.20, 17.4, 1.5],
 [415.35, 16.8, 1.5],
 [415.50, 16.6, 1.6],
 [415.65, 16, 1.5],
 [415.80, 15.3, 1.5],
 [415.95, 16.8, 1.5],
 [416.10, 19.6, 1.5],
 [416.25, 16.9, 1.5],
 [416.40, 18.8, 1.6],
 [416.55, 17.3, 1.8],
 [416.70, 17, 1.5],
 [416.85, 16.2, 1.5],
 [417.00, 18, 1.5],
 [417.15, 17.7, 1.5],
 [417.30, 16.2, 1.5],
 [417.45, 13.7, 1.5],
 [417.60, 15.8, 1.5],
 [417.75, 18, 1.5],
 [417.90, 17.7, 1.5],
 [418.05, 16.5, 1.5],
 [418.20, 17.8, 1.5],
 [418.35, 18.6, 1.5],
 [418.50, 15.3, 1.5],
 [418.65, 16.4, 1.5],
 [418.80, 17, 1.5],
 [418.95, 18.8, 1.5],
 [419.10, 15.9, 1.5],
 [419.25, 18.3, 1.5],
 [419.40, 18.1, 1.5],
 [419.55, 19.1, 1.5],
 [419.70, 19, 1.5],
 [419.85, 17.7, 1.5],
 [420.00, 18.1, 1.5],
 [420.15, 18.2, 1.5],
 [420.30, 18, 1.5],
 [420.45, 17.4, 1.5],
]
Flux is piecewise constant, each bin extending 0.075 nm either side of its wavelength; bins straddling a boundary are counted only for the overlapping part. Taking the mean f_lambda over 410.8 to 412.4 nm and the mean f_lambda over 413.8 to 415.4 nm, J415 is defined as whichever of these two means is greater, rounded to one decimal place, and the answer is 17.3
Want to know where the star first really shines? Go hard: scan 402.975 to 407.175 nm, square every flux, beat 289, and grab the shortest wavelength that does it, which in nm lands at 403.05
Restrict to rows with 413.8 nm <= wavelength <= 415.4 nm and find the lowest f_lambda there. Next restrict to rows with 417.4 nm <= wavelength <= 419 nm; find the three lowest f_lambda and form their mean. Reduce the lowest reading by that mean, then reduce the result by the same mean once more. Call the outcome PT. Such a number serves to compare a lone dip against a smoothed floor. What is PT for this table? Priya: -16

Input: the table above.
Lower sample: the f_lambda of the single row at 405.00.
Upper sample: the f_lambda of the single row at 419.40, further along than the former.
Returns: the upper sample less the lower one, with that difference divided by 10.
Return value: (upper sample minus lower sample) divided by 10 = -0.2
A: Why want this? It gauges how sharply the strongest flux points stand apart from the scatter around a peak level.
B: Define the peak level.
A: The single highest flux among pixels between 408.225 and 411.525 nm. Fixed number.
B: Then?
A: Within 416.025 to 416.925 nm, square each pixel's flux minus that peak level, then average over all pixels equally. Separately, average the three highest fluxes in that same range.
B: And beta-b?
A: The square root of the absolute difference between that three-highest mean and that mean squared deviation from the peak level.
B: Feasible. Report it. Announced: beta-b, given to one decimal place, 2.7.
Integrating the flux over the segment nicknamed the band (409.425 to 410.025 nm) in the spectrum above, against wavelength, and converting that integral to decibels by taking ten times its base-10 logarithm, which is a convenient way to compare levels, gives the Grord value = 10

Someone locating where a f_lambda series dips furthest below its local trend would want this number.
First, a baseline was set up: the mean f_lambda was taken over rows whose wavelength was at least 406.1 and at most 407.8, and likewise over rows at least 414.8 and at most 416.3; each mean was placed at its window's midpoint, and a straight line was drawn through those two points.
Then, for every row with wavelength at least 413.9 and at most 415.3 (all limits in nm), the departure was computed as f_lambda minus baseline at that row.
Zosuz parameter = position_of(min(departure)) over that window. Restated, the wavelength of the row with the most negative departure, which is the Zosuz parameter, 414.60 nm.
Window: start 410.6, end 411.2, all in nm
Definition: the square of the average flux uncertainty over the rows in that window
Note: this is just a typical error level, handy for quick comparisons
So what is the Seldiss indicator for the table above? 2.40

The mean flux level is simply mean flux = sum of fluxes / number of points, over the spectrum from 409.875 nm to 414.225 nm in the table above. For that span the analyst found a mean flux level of 16.9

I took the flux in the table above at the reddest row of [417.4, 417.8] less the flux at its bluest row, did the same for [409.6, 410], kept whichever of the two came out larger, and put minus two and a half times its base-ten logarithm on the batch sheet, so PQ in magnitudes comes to -1.6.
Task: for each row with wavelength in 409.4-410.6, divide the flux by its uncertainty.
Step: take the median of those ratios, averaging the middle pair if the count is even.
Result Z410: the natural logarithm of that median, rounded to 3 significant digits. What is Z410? 2.39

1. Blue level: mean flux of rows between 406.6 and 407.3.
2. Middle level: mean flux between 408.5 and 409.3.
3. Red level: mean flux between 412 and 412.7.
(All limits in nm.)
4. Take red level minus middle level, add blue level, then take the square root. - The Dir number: 3.97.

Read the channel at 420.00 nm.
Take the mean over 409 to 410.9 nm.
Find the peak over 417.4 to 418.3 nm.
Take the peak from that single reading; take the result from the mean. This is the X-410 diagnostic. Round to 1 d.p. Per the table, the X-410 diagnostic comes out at 17.5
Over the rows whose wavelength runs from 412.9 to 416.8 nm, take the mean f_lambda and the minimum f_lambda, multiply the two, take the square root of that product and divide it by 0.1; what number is 155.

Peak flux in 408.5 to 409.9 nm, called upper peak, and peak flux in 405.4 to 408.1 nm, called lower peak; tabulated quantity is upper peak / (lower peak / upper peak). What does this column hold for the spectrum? 23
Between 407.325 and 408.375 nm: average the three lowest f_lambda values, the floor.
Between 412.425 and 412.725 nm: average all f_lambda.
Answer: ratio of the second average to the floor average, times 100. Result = 104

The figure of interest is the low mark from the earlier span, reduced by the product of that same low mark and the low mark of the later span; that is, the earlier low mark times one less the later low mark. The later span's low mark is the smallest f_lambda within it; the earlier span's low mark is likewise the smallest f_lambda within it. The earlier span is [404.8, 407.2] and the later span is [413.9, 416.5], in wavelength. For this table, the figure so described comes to -190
